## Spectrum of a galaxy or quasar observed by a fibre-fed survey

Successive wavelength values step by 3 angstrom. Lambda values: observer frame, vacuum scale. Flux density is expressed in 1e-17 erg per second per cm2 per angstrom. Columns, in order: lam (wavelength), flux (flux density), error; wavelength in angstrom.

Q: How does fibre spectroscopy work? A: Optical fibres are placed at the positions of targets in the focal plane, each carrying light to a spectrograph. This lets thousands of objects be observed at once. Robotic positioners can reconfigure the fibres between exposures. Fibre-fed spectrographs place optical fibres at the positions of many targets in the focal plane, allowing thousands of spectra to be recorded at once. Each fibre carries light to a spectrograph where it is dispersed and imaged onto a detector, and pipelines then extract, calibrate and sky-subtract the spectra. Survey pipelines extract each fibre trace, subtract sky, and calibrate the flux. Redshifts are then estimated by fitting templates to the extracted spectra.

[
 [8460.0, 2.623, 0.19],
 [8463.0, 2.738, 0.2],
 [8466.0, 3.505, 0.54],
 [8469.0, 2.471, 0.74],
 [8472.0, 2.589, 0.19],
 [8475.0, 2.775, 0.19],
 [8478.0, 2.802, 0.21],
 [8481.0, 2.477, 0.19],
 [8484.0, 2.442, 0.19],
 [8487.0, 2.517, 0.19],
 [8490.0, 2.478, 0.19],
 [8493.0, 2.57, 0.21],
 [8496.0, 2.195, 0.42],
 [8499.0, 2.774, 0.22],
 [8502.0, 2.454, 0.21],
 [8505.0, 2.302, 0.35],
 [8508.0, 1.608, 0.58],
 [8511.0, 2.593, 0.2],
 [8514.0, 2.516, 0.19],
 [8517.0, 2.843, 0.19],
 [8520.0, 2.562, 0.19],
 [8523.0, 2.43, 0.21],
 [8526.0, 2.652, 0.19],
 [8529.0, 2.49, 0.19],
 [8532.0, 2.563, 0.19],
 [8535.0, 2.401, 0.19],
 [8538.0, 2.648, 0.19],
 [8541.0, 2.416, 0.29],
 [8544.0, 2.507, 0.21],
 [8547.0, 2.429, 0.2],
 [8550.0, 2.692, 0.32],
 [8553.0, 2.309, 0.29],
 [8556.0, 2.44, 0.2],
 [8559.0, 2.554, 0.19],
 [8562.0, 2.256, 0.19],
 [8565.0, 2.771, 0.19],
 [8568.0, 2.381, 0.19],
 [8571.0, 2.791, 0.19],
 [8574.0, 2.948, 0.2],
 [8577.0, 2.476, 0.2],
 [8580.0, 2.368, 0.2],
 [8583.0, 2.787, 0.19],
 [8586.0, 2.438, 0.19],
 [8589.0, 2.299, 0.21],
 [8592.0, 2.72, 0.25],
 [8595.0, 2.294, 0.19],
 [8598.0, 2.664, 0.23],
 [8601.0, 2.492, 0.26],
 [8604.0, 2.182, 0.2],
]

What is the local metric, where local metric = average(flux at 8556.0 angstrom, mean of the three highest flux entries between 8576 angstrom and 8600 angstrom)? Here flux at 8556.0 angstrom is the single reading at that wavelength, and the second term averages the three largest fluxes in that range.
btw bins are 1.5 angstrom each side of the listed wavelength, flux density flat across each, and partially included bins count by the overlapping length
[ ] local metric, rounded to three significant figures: 2.58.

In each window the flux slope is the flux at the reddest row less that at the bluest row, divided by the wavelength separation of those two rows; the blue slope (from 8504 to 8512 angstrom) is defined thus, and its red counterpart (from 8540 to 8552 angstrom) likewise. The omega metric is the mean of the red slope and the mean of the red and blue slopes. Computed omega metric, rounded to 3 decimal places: 0.035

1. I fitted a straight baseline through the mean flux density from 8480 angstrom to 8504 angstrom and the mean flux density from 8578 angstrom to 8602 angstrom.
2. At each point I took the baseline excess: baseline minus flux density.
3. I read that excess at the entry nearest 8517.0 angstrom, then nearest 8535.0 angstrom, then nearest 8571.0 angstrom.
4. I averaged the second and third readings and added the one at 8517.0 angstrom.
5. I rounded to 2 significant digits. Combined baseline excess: -0.45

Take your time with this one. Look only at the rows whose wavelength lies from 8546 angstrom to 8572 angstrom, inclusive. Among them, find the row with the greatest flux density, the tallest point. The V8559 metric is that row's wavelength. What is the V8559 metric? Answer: 8571.0 angstrom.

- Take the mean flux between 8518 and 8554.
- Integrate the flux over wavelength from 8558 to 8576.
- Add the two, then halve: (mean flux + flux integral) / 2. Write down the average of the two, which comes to 25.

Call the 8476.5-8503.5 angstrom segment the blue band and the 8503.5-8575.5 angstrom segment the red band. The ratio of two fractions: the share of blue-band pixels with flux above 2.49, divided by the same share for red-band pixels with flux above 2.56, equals 1.07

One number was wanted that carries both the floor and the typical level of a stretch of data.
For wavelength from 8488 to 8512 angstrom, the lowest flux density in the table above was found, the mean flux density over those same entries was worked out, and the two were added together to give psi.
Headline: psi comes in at 3.98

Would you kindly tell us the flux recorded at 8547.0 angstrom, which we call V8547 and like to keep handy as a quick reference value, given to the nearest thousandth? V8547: 2.429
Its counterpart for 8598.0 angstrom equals 2.664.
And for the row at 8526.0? 2.652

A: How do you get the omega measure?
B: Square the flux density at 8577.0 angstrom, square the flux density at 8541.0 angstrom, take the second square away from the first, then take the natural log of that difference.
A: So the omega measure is -1.2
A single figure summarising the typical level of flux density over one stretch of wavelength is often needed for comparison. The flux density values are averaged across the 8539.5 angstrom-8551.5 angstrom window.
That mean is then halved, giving 1.26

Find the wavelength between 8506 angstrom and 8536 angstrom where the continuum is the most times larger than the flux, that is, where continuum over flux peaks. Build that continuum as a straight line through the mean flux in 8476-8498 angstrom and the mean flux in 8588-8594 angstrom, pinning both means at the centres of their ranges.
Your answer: 8508.0 angstrom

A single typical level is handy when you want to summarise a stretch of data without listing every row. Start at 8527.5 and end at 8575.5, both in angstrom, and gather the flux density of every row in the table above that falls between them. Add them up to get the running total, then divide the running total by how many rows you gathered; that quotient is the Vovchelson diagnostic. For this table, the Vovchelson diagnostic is 2.54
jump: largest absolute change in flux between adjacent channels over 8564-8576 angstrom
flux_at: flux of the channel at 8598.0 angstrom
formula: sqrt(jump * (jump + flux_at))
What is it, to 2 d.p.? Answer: 1.12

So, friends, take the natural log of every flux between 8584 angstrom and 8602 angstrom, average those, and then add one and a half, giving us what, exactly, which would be 2.41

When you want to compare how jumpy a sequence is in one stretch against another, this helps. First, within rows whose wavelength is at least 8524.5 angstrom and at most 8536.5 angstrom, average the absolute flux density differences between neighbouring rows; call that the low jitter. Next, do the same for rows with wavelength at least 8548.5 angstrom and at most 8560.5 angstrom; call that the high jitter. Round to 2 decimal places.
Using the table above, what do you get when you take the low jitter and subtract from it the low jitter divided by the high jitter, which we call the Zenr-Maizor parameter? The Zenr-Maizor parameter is -0.50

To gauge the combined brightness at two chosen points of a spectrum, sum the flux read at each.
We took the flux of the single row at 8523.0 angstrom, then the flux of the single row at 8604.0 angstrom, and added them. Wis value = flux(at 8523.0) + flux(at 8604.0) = 4.61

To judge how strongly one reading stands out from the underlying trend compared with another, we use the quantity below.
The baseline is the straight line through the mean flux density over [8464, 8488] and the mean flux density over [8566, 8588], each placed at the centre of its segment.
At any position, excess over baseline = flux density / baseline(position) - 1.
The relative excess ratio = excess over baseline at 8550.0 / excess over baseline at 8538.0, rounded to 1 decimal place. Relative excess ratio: 6.0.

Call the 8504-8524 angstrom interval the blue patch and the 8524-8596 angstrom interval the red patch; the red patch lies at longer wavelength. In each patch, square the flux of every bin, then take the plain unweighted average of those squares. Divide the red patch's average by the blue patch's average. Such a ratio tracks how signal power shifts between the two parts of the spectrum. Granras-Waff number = 1.08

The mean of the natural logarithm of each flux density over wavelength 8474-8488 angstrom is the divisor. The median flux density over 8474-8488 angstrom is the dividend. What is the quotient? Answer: 2.64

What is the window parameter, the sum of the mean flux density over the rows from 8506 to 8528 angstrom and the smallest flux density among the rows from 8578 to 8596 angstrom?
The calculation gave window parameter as 4.75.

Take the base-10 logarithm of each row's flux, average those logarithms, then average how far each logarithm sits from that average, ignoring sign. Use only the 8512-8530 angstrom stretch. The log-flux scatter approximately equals 0.018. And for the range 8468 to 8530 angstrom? 0.029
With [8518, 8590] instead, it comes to 0.024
